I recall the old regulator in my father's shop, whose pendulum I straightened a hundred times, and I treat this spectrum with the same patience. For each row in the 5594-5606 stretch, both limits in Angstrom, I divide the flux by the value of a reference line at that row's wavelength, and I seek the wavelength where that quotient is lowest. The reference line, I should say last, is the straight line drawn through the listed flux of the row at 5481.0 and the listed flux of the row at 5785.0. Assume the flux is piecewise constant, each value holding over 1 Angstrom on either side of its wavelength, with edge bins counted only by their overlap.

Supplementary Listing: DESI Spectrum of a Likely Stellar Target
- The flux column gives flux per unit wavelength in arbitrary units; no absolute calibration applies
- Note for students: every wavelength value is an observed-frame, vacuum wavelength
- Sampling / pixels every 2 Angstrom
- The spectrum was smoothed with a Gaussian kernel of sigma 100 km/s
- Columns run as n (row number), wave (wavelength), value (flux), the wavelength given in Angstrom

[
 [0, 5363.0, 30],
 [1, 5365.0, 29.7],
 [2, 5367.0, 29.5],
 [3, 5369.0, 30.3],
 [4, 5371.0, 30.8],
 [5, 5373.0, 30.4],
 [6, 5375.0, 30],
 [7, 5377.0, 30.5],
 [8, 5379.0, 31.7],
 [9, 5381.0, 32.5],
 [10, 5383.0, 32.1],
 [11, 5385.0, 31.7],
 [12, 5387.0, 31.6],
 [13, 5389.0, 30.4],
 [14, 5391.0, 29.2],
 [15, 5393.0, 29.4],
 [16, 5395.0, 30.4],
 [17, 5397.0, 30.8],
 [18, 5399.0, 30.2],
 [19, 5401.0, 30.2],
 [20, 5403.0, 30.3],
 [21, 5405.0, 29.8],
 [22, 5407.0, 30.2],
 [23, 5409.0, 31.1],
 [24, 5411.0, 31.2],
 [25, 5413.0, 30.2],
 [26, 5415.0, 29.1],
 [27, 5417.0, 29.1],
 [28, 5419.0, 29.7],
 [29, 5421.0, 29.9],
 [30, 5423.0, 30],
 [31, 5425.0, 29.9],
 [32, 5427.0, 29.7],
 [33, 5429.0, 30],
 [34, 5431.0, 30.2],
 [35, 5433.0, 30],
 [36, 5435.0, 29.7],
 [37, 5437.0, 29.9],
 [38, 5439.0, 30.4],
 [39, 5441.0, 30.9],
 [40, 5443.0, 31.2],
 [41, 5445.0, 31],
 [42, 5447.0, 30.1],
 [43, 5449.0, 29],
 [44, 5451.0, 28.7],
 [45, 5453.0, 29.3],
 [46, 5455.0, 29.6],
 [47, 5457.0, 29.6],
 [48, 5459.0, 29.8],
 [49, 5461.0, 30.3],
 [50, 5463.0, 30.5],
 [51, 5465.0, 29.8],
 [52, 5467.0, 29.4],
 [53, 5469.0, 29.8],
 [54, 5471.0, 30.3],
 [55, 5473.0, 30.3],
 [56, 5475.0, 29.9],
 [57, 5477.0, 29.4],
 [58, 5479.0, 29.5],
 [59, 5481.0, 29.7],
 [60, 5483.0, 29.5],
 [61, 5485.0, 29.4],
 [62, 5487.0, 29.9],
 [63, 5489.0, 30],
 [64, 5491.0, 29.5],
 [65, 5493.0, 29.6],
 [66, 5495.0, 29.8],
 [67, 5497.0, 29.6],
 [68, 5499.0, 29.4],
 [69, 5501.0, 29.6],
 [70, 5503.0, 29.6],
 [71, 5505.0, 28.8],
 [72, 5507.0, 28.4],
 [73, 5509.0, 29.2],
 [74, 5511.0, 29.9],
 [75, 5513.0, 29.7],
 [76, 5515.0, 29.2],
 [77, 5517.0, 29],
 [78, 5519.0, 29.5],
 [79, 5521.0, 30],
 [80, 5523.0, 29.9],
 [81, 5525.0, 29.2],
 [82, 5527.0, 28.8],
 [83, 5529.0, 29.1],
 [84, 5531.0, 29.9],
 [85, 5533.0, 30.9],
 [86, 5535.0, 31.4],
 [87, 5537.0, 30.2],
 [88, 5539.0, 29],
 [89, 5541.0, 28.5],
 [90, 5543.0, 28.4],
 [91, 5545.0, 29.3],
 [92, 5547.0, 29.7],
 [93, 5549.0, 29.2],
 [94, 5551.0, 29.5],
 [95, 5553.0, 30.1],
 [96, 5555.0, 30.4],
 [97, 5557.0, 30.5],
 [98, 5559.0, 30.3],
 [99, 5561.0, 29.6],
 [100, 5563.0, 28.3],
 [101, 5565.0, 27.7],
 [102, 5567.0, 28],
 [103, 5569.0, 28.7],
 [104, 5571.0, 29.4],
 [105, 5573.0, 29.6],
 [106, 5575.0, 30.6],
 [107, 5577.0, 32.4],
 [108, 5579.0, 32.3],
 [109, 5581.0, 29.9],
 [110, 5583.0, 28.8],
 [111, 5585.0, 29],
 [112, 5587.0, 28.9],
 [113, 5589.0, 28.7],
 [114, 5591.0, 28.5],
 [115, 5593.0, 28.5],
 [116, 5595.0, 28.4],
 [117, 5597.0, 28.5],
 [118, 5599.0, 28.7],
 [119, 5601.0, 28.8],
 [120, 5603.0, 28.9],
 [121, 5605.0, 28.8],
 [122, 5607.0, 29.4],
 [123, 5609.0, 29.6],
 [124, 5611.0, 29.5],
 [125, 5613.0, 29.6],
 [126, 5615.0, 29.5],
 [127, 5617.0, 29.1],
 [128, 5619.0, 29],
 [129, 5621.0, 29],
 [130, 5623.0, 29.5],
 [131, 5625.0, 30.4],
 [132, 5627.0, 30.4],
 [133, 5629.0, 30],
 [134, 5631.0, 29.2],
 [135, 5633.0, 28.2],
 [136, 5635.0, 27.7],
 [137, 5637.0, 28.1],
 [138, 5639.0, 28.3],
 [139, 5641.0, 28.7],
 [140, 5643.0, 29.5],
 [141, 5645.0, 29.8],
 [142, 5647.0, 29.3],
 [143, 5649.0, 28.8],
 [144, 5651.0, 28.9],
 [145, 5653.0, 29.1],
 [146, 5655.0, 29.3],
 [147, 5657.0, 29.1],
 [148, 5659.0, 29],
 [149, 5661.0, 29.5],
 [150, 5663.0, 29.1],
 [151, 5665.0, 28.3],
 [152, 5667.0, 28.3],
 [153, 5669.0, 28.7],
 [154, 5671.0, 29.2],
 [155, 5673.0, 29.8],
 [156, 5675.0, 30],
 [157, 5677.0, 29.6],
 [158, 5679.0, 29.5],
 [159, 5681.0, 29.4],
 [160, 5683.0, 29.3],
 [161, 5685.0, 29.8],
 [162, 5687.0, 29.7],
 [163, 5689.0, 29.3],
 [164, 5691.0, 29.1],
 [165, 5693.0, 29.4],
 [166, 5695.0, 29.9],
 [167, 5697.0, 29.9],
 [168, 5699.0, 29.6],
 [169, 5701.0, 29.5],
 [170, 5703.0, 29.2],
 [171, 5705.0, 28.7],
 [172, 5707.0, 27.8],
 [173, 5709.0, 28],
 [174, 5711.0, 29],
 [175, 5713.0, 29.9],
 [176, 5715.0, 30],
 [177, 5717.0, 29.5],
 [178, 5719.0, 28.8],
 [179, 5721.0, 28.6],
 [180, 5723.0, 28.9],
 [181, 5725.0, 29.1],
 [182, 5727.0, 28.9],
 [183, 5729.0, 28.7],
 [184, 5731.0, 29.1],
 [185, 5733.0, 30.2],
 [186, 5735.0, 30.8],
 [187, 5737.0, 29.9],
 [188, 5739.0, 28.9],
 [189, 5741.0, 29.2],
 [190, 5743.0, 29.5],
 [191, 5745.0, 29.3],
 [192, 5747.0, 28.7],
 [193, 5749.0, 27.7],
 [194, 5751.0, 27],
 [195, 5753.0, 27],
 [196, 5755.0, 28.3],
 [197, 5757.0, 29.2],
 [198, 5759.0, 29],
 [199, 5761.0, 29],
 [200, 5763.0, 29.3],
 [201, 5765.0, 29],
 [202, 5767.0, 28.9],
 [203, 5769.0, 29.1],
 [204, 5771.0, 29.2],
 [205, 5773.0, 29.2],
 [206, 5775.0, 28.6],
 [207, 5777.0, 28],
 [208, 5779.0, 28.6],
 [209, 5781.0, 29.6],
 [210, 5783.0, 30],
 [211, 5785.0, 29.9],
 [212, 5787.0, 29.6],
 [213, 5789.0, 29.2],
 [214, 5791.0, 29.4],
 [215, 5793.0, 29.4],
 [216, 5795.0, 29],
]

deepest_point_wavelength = 5595.0 Angstrom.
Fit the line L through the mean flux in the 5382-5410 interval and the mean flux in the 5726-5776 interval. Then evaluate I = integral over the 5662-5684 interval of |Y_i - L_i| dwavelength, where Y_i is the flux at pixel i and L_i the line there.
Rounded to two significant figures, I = 9.9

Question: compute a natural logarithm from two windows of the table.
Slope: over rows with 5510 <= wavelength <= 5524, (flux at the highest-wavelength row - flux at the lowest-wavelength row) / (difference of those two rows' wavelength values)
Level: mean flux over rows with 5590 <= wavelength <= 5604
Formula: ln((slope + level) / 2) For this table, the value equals 2.66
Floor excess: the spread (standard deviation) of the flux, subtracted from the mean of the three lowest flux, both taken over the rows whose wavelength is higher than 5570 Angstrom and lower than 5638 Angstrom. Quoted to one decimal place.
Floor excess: 27.0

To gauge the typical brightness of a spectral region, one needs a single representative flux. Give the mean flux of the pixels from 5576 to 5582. 31.5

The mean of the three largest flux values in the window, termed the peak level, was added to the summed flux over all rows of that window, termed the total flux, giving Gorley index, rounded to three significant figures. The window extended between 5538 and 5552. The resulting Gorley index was 233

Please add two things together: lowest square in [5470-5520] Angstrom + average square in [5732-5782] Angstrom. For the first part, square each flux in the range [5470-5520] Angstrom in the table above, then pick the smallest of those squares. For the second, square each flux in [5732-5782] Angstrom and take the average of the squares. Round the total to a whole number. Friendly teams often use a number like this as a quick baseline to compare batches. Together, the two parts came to 1644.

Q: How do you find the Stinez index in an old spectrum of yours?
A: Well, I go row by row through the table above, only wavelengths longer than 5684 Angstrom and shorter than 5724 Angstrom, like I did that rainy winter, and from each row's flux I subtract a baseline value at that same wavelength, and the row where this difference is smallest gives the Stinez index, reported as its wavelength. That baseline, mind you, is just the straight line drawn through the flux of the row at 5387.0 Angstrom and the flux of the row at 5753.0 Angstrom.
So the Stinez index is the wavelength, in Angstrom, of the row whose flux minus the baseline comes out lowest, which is 5707.0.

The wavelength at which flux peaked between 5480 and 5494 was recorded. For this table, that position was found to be 5489.0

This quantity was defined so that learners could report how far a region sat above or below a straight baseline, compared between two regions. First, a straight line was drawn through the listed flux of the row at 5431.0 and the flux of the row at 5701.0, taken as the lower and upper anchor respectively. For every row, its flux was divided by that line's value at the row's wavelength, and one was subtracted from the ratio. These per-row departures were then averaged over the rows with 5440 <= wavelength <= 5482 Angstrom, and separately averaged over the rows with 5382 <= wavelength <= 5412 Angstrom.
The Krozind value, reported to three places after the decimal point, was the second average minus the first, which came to 0.016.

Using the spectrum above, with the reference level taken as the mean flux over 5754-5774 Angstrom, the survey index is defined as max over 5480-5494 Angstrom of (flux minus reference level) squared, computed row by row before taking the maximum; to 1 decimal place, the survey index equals 1.0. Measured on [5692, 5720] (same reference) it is 1.5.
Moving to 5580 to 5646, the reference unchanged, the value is 1.9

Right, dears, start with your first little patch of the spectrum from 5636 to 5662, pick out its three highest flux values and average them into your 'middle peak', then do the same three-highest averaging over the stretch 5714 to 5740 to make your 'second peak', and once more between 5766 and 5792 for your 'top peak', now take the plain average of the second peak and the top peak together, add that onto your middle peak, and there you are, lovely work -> 59.7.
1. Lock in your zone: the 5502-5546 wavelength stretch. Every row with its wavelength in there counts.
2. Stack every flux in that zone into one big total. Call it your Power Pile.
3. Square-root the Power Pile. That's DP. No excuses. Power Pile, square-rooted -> 25.45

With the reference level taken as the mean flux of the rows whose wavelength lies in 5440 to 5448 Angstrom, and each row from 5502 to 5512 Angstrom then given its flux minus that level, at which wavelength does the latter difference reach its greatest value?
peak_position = 5511.0 Angstrom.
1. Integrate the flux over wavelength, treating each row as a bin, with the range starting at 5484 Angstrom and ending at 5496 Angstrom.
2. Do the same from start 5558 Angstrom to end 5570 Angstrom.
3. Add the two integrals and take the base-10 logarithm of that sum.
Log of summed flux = 2.846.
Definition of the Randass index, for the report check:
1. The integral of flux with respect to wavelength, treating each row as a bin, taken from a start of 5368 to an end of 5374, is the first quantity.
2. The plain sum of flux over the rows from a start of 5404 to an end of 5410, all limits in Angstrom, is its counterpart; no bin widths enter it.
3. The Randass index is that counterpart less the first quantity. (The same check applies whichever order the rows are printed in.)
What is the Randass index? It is -92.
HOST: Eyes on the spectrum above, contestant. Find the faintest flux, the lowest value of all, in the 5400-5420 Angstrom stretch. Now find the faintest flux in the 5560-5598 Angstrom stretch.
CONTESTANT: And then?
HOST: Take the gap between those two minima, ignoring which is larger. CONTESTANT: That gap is 1.4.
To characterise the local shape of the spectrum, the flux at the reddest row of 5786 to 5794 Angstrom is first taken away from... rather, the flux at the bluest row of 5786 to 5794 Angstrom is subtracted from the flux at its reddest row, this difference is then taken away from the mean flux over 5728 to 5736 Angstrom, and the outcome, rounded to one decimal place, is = 29.9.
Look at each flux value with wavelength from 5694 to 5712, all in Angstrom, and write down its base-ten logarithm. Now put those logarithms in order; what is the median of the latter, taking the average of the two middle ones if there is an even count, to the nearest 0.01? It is 1.47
